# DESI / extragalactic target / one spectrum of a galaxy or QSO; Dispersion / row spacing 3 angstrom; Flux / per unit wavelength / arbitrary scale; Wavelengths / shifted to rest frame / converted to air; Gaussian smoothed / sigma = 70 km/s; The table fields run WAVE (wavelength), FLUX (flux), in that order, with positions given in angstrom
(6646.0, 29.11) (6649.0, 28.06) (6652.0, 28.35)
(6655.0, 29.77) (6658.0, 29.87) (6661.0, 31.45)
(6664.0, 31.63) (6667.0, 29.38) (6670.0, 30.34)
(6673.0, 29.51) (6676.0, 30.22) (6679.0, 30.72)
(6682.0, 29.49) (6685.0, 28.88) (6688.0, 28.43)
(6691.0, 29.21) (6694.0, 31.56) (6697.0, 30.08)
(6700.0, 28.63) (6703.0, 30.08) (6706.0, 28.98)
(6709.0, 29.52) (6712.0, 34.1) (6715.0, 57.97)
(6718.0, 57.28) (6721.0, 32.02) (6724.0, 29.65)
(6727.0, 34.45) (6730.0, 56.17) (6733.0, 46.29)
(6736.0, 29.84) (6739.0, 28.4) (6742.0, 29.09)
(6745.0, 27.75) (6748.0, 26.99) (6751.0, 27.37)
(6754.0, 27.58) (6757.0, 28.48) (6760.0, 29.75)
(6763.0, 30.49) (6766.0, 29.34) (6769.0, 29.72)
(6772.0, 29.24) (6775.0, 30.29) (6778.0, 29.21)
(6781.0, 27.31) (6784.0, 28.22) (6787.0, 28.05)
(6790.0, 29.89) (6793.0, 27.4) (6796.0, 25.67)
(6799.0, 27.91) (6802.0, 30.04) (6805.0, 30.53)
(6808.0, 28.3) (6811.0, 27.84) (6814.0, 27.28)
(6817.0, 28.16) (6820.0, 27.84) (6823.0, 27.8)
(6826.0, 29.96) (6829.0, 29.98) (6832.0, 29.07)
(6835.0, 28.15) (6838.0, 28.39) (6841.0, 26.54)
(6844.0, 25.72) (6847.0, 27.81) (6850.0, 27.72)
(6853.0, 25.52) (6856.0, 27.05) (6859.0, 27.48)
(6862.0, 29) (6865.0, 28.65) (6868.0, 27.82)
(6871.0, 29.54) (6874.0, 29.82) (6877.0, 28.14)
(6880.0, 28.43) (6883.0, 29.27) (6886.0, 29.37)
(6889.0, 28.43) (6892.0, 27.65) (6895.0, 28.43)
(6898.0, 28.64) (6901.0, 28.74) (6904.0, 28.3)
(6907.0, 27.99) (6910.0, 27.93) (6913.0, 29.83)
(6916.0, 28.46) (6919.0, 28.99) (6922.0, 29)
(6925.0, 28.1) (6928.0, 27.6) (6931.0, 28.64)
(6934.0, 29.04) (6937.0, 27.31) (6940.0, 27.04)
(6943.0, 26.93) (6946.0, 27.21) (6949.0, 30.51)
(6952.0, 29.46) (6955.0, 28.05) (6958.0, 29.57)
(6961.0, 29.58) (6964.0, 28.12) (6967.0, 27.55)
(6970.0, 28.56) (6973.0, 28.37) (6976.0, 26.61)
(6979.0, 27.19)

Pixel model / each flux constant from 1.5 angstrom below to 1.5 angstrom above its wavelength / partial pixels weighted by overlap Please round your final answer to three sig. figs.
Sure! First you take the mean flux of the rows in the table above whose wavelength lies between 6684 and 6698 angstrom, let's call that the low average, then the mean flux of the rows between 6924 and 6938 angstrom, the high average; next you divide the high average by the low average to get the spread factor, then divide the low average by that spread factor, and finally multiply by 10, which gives 312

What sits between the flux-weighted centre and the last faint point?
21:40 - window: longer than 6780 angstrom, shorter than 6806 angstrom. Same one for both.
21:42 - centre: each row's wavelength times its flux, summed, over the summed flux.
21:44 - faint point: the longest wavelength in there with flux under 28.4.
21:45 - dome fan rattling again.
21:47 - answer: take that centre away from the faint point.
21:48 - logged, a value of 5.8 angstrom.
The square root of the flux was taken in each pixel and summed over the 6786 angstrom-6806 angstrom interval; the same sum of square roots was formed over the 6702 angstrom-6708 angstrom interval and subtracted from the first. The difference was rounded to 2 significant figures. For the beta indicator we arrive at 26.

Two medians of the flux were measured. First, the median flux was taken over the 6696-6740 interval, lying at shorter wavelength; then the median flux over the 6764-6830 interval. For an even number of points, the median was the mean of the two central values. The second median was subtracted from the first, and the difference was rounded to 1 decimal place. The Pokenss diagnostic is 1.8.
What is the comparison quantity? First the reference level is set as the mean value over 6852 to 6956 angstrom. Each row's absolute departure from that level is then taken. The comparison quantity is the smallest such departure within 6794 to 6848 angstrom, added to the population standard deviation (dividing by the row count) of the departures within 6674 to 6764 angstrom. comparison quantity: 8.6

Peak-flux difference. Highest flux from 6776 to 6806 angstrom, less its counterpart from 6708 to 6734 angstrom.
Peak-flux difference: -27.4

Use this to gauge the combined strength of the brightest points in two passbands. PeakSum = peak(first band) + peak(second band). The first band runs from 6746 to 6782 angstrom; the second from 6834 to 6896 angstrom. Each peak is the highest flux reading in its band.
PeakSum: 60.3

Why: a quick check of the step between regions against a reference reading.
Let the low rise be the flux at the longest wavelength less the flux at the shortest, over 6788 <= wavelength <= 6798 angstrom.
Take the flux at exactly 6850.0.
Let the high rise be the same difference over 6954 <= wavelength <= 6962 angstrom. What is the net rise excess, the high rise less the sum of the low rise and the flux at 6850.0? -22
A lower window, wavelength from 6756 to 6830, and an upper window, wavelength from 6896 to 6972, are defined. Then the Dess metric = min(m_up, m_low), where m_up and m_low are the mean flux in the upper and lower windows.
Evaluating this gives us 28.4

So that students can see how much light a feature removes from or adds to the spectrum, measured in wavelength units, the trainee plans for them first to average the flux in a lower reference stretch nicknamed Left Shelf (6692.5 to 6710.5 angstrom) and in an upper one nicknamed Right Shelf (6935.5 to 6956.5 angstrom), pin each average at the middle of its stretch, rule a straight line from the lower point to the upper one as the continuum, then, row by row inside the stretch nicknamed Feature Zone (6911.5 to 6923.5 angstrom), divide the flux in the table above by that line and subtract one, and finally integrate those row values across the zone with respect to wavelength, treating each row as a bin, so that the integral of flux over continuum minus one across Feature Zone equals 0.3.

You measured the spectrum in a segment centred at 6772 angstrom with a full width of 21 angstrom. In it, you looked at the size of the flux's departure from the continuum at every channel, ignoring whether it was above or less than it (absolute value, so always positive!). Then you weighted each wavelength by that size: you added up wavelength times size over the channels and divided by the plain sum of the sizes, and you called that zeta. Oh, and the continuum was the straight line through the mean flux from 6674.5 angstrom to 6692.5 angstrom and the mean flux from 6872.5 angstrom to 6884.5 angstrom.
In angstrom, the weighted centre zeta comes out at 6773.5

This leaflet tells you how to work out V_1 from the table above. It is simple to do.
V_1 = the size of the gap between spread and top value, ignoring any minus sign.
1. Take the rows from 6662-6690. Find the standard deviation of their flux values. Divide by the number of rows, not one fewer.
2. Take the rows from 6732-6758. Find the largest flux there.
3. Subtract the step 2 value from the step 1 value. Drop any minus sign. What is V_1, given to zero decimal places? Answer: 45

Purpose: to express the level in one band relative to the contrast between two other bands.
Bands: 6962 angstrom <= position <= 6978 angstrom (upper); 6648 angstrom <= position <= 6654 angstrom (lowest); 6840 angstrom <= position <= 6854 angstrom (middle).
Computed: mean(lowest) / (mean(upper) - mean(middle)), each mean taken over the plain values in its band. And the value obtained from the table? 24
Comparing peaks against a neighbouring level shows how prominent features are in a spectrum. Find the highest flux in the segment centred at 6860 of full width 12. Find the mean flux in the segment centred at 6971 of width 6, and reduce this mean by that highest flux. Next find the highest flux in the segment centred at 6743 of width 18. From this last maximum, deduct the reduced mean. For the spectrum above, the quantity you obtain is 30.4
